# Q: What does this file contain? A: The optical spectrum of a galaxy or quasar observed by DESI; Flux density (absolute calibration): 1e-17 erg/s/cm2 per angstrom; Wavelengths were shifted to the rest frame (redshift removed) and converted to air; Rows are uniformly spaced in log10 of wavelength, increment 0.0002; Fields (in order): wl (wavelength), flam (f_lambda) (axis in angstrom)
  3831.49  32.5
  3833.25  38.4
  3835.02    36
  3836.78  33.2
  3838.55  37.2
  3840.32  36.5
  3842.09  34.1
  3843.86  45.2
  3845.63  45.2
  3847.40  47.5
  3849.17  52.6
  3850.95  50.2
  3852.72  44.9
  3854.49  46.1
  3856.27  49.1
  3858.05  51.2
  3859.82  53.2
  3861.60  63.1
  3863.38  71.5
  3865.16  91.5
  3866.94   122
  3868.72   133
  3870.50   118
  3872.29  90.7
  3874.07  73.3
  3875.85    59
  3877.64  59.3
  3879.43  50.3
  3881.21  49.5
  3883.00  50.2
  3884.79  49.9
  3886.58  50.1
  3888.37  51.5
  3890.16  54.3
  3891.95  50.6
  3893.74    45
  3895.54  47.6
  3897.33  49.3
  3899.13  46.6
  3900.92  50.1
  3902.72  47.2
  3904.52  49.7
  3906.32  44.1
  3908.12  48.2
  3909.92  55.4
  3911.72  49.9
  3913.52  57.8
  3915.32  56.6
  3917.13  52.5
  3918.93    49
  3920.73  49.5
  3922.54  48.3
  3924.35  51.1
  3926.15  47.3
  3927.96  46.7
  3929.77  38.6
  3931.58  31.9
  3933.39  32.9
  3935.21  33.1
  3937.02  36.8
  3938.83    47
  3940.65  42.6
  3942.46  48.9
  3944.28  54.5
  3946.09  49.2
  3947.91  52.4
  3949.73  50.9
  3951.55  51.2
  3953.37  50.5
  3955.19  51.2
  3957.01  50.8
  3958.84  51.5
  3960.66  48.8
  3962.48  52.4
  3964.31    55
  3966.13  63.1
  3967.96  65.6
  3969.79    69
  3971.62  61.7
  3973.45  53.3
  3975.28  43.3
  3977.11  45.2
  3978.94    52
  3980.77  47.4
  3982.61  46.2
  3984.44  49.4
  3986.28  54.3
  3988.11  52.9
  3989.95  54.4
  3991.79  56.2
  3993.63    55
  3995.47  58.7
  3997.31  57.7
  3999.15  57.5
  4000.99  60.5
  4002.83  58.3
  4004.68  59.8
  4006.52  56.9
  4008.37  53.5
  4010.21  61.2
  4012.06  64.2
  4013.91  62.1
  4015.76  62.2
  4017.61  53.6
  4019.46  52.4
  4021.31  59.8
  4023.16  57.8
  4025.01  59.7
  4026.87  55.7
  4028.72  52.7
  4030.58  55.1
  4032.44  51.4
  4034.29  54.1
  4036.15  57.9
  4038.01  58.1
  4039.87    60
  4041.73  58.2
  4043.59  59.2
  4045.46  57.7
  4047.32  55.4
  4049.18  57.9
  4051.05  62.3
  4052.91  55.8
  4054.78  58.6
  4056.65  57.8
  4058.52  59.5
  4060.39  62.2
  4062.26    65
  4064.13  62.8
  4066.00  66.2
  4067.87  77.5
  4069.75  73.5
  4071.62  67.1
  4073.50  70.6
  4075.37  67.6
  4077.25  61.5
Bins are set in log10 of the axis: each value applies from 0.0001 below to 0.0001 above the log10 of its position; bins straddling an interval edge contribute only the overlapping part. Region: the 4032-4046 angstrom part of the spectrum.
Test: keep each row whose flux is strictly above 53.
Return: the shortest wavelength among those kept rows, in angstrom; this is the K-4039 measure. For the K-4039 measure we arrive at 4034.29 angstrom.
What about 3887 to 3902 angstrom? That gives 3890.16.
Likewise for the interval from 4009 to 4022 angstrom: 4010.21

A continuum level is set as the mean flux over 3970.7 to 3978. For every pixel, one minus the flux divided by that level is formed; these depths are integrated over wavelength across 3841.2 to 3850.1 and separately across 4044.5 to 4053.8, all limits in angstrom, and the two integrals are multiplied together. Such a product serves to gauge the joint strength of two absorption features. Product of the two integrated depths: -1.32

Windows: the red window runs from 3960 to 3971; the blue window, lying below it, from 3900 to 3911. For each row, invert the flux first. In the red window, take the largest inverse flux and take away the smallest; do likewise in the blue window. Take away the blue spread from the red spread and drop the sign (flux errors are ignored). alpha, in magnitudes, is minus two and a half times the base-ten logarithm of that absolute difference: 7.2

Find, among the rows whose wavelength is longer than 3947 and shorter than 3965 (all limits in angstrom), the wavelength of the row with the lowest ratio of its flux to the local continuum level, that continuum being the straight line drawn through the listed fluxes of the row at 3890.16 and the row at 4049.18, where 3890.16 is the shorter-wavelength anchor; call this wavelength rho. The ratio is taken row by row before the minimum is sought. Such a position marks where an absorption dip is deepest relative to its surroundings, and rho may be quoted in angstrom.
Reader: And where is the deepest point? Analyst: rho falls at 3960.66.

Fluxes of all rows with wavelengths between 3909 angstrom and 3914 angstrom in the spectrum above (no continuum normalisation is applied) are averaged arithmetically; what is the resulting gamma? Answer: 54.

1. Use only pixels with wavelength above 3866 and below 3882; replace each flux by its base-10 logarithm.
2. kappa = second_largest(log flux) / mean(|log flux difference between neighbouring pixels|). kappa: 35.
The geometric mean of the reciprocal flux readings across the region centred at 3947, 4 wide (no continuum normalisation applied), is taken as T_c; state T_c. 0.0197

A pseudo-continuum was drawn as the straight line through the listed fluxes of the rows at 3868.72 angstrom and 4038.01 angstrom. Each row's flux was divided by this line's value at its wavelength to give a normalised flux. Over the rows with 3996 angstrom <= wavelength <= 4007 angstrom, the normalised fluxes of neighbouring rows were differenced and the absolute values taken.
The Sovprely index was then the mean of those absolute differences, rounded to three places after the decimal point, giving 0.027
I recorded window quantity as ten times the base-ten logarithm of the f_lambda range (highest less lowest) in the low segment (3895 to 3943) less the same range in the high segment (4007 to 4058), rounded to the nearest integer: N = 11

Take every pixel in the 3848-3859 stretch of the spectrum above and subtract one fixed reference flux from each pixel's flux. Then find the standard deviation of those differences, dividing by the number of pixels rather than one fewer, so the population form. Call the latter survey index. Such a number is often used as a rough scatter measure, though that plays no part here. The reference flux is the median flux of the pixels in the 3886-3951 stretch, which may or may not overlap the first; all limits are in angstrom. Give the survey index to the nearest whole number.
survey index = 3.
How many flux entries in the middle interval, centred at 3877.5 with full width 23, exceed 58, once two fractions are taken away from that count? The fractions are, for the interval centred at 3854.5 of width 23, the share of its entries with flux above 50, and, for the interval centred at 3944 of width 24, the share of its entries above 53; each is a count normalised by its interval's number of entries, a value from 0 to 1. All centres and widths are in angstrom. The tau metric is 6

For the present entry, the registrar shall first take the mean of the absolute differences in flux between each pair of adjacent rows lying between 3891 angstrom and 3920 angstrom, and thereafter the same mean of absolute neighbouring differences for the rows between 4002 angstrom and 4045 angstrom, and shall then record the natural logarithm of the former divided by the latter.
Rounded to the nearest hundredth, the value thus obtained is 0.29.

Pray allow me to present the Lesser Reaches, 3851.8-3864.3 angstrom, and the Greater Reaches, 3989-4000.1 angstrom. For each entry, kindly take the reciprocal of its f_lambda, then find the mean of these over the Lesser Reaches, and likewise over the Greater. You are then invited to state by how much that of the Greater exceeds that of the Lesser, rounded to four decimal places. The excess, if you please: -0.0012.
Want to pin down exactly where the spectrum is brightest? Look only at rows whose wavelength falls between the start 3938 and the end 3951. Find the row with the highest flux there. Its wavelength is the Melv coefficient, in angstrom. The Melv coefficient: 3944.28 angstrom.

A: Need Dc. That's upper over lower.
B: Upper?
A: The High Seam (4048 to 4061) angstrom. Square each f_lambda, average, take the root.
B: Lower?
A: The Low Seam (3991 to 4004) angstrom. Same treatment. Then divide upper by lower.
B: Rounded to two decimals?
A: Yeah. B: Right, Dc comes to 1.03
